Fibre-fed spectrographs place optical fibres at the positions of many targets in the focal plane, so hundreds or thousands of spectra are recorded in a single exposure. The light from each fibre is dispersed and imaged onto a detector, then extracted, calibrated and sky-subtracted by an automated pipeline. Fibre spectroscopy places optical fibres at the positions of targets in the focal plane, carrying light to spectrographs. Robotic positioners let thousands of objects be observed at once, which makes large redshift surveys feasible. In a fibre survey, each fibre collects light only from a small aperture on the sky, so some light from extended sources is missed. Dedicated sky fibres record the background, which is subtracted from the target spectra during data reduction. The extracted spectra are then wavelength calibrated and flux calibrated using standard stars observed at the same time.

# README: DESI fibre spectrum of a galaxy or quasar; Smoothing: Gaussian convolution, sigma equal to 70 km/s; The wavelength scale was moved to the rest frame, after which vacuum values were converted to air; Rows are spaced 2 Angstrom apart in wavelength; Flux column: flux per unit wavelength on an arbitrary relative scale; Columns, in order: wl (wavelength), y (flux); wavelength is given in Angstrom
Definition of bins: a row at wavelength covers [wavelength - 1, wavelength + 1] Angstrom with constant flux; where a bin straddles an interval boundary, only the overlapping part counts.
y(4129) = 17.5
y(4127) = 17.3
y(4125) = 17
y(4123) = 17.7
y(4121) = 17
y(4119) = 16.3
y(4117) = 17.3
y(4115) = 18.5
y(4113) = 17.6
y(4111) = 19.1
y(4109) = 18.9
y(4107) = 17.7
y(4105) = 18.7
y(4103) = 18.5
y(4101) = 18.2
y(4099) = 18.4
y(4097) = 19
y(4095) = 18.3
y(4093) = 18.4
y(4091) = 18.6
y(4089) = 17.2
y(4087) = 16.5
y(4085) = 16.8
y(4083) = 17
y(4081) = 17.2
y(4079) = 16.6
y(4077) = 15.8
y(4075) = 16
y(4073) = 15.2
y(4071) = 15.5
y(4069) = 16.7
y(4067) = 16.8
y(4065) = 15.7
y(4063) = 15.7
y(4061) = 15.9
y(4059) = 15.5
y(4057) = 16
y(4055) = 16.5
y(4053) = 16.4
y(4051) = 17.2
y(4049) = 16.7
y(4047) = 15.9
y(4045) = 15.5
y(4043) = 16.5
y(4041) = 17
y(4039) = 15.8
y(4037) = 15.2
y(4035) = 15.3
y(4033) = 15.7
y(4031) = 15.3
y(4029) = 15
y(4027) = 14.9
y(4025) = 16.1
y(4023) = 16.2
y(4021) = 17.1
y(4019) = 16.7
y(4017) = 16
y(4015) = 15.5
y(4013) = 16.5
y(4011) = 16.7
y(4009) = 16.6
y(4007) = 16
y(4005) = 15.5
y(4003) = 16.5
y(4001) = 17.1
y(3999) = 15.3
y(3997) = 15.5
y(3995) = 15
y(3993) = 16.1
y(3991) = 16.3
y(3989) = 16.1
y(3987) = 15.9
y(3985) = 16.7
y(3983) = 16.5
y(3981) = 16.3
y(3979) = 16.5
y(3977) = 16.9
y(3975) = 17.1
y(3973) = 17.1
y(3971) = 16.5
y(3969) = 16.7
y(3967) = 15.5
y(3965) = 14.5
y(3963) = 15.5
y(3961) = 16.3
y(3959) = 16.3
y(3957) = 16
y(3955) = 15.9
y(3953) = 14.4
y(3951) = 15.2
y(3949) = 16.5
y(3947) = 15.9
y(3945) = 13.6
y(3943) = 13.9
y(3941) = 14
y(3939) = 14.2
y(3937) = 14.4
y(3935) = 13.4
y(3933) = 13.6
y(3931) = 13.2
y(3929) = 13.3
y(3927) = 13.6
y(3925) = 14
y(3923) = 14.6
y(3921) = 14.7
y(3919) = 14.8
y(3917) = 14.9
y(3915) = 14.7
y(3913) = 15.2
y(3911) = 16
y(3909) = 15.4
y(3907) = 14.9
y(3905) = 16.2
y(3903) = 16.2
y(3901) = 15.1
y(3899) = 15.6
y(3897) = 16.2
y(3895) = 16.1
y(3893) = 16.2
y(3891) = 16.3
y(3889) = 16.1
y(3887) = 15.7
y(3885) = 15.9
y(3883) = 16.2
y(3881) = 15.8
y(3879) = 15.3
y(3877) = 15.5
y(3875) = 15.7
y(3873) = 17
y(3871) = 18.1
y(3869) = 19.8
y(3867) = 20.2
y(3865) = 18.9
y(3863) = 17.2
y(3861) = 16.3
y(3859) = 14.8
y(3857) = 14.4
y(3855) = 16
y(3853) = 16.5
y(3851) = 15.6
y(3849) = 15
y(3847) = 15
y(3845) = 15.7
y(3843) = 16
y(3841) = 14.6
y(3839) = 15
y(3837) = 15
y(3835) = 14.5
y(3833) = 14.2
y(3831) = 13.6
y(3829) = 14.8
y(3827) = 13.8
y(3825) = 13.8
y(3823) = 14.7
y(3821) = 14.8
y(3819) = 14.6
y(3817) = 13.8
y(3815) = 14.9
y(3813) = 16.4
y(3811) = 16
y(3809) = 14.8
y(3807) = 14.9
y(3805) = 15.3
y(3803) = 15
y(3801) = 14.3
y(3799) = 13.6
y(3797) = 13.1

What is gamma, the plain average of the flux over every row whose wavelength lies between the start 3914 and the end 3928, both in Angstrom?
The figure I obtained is 14.5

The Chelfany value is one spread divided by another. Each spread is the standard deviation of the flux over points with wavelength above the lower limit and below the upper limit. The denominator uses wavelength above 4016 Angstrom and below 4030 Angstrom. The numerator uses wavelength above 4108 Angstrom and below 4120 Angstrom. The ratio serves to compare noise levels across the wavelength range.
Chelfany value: 1.3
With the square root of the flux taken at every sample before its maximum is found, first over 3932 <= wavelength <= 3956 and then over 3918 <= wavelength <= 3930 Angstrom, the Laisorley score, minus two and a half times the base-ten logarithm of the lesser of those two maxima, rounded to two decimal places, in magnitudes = -1.46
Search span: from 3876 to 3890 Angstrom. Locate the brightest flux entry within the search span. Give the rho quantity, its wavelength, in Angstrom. 3883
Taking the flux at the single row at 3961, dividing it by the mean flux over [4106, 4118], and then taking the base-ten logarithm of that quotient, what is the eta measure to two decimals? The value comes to -0.05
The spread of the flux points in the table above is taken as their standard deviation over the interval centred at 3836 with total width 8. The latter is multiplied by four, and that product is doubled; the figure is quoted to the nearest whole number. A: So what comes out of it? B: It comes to 3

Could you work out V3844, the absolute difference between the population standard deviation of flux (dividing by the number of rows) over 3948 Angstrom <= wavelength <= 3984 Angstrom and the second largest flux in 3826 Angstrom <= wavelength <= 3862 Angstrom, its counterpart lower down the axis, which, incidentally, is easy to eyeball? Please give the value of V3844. 15.5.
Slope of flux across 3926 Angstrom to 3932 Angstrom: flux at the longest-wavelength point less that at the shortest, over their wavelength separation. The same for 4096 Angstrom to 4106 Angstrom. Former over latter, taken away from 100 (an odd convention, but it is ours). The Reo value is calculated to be 97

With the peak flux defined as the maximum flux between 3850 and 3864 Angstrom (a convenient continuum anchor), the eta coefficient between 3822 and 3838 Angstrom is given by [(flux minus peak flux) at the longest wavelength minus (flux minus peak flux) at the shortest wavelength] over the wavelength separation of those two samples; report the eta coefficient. 0.02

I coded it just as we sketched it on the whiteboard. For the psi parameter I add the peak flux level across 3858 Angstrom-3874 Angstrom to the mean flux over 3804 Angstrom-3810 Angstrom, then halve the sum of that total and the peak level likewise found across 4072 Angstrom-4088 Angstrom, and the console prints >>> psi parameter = 26.2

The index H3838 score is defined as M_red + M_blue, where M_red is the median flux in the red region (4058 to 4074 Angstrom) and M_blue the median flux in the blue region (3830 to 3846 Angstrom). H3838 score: 30.5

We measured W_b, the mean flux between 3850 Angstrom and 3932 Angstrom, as 15.8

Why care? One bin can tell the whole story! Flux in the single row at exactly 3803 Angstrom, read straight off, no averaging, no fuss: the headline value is 15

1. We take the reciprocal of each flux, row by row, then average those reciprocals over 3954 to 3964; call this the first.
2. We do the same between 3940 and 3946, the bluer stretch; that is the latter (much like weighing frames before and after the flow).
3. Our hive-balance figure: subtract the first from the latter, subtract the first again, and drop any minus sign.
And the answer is 0.053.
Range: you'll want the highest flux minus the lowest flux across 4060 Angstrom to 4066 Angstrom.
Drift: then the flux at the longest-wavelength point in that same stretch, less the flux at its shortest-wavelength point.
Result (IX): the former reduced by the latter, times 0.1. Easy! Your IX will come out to 0.040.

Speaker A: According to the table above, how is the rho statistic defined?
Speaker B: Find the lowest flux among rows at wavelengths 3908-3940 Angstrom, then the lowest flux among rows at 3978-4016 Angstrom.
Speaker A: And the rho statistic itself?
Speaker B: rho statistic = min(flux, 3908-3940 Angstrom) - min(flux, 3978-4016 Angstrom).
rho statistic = -1.80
